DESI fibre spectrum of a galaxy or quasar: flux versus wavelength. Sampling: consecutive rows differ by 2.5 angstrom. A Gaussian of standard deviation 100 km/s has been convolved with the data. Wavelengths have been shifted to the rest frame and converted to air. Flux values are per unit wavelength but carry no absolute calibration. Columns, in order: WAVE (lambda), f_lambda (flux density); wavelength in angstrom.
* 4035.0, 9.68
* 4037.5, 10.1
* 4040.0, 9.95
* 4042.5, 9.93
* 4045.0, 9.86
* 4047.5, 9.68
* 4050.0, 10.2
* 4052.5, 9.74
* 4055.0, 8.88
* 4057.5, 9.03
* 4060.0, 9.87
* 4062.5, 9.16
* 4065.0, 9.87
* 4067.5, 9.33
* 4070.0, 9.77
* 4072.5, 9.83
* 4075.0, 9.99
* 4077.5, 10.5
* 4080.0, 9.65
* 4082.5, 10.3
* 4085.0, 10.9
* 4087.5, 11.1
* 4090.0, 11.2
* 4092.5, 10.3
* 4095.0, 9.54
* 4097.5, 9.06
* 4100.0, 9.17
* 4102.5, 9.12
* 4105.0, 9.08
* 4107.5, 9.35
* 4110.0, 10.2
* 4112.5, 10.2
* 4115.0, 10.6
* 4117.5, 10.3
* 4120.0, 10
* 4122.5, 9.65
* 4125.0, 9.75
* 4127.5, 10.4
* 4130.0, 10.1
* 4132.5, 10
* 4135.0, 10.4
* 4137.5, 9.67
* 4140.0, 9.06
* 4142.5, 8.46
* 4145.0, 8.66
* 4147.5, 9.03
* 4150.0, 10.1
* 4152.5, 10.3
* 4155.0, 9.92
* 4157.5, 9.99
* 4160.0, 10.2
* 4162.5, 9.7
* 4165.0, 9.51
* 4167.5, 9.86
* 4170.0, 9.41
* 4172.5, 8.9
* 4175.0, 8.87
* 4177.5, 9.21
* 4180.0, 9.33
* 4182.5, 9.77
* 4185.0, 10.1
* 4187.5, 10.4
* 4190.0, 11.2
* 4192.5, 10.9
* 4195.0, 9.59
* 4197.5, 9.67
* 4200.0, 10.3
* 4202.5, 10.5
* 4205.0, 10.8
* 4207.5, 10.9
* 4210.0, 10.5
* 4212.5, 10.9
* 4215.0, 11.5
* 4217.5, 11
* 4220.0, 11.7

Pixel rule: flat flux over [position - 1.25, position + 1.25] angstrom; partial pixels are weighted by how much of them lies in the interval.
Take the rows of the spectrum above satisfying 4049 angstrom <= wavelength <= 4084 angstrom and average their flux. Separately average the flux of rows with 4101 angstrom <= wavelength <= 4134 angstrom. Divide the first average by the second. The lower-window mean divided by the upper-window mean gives 0.98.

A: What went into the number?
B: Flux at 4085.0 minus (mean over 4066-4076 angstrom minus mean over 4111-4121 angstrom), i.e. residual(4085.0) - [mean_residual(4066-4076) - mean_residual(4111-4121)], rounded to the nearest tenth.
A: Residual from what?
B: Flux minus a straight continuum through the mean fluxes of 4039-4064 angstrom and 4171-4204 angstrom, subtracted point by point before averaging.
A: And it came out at 1.7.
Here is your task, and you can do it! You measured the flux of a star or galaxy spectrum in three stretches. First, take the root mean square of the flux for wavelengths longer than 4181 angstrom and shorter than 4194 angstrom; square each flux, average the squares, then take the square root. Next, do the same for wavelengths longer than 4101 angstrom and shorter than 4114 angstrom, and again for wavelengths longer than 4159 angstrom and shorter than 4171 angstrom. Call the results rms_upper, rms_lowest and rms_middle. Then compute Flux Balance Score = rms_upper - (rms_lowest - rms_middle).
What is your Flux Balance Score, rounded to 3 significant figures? 10.6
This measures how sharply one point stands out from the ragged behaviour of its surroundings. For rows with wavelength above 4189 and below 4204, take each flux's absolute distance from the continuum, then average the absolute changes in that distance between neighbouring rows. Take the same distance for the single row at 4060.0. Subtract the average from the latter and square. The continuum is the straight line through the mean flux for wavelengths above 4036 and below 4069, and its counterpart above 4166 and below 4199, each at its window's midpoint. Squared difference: 0.028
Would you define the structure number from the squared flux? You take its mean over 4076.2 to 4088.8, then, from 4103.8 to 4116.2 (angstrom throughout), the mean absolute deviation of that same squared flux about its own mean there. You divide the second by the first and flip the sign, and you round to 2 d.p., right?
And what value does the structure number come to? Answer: -0.10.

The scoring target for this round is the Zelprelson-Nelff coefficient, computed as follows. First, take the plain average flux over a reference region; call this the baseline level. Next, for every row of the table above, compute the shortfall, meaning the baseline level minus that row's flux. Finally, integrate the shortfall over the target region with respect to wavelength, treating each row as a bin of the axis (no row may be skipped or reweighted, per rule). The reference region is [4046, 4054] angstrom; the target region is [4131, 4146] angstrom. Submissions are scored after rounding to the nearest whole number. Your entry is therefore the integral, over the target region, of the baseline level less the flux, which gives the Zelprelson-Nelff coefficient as 7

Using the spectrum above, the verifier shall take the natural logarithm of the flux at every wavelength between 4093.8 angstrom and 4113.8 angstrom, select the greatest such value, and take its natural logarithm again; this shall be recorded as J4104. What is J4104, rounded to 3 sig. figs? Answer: 0.843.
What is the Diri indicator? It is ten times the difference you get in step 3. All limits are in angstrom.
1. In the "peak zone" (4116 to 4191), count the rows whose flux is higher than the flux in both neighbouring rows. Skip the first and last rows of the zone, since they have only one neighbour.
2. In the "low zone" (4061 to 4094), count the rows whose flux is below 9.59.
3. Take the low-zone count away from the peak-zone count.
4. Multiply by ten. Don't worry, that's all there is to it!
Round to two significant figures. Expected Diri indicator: 30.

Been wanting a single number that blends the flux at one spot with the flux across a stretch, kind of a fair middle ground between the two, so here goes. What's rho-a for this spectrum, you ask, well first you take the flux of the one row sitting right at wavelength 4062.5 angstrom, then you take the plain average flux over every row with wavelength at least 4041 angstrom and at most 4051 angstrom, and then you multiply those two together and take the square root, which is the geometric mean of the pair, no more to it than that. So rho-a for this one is 9.53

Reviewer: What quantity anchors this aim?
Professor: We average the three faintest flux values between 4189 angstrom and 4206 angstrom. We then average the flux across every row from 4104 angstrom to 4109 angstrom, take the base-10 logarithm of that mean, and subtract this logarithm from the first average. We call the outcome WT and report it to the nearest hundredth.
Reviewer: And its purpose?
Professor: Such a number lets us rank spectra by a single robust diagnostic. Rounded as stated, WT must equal 8.89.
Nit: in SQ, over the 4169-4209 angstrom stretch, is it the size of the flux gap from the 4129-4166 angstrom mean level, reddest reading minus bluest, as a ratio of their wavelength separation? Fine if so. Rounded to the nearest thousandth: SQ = 0.026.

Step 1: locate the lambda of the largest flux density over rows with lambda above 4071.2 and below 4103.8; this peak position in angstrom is 4090.0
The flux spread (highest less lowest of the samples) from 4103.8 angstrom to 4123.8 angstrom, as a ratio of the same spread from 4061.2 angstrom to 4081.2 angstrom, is 1.1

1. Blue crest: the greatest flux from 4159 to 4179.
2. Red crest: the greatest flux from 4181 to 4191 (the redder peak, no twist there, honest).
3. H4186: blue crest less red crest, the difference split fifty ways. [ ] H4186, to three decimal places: -0.020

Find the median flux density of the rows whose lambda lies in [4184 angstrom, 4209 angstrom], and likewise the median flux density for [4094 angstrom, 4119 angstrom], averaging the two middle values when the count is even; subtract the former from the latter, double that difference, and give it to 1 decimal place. -2.0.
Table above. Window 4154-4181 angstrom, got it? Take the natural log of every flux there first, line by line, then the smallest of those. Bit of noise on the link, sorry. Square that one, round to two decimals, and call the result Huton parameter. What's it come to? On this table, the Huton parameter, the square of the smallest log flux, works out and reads 4.76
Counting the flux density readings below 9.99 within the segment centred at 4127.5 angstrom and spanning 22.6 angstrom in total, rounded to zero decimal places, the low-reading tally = 3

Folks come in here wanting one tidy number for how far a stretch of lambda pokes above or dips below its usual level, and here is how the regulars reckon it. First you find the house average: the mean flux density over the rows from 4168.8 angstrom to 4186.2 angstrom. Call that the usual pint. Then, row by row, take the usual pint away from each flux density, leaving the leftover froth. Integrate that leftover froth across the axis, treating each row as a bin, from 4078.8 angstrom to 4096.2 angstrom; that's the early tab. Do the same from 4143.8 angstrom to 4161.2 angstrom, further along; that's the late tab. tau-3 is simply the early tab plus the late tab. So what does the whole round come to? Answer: 25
